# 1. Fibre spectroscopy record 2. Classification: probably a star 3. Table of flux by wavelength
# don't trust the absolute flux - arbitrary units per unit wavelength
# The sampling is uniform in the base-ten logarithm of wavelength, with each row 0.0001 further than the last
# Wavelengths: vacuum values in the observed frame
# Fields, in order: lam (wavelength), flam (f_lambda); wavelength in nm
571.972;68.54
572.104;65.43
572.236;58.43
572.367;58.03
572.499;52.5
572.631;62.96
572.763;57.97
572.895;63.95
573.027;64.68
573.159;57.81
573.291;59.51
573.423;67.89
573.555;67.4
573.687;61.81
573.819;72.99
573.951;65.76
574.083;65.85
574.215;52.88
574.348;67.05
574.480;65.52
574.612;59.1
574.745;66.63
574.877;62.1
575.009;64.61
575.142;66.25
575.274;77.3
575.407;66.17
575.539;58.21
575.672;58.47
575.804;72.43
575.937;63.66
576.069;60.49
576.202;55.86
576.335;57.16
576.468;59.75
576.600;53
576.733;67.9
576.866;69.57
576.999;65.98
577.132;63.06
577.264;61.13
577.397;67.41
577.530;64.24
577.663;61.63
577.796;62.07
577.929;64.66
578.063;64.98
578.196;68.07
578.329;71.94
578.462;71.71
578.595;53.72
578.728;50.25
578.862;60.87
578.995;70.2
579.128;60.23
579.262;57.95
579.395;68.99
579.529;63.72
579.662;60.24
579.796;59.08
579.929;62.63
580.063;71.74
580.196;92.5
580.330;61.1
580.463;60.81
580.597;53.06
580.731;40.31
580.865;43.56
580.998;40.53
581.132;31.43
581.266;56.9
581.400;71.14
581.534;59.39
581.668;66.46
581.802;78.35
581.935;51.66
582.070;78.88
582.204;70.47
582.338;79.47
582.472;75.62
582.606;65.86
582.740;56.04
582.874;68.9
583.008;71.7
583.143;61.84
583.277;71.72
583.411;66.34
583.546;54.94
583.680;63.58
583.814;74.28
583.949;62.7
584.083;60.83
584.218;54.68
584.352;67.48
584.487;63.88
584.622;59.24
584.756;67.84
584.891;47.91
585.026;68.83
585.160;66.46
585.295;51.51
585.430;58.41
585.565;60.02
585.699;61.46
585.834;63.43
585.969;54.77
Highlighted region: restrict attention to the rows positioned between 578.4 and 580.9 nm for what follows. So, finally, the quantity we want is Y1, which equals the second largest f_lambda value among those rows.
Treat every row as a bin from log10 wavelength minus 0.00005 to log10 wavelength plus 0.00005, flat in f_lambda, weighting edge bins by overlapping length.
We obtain 71.74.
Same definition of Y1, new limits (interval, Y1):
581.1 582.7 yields 78.88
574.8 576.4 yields 72.43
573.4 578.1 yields 72.99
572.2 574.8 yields 67.89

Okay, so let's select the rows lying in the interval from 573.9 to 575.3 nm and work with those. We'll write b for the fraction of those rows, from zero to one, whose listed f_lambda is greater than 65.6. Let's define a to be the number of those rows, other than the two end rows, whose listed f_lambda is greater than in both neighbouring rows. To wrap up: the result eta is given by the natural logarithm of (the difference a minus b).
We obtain 0.9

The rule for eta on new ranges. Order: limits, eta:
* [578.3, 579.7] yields 0.5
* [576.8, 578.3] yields -0.5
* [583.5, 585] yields 1.0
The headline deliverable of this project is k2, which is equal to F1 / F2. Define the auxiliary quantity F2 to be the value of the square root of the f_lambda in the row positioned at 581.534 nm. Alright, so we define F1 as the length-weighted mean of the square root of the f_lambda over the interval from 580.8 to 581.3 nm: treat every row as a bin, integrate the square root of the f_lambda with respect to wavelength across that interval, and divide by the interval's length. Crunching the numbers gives 0.84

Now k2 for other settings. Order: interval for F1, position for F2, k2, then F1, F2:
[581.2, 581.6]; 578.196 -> 0.96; 7.9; 8.3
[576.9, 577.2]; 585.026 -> 0.97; 8.1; 8.3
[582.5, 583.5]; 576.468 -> 1.05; 8.1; 7.7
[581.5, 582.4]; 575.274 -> 0.95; 8.3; 8.8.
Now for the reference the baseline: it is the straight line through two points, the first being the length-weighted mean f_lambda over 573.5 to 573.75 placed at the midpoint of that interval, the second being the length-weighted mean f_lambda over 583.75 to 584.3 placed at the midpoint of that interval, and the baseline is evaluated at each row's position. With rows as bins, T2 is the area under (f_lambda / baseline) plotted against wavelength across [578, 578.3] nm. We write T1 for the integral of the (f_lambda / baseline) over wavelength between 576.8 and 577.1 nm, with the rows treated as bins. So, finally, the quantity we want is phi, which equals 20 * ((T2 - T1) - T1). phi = -6.3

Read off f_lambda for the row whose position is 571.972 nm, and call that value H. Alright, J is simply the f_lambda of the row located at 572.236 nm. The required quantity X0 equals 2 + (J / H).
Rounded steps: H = 68.54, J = 58.43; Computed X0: 2.9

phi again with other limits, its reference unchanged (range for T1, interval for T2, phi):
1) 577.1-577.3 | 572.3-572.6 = -2.6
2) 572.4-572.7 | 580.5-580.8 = -6.2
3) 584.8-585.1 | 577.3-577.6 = -5.2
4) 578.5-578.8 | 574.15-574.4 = -5.5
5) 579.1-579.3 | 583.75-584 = -1.9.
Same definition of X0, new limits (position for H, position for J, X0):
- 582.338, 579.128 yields 2.8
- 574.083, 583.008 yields 3.1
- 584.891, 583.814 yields 3.6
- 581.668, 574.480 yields 3.0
